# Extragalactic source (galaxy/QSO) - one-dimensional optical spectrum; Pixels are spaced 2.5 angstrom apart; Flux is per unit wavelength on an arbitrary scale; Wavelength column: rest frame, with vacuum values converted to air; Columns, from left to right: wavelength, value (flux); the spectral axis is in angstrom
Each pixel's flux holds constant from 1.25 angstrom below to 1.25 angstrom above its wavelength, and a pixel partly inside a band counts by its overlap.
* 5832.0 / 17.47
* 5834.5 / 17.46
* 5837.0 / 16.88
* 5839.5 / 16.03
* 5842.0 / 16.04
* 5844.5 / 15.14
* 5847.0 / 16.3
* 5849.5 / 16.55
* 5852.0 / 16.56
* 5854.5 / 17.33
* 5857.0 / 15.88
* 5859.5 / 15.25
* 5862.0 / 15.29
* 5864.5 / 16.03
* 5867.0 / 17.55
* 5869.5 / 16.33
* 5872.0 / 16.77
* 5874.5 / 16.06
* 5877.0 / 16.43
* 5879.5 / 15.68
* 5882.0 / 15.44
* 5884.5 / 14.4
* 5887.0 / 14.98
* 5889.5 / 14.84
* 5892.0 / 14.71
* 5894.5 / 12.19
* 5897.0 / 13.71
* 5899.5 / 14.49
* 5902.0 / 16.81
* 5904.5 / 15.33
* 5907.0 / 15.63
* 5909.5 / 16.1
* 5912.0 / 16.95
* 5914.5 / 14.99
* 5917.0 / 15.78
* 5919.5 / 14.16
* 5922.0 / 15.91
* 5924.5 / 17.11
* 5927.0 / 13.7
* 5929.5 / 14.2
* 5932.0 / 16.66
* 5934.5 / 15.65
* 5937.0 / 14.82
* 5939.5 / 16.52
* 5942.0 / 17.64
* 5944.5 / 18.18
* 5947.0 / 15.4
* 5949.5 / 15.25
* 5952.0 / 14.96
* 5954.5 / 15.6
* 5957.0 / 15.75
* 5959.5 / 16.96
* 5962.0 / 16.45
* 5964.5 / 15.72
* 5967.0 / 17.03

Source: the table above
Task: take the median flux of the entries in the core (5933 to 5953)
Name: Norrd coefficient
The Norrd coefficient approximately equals 15.5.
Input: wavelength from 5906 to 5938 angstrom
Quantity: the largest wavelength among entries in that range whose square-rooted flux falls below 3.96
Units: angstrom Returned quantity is 5937.0 angstrom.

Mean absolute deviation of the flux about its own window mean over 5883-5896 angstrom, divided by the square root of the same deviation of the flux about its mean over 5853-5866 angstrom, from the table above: 1.1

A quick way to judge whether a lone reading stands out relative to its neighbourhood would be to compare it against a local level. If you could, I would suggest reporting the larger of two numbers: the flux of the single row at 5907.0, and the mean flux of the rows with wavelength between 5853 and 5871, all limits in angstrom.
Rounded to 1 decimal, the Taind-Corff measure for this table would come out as 16.2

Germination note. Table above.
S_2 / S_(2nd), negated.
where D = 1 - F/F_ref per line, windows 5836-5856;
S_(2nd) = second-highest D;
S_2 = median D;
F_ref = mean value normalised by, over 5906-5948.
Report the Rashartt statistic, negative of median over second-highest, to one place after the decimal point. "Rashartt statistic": -3.2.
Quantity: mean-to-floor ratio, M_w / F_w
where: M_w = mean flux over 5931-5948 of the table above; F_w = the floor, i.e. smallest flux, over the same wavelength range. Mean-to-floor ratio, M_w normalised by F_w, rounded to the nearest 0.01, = 1.11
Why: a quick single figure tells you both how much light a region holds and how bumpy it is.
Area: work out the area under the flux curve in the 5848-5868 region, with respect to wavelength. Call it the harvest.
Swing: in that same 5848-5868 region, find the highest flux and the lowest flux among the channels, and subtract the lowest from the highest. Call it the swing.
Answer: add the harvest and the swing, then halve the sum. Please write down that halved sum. 164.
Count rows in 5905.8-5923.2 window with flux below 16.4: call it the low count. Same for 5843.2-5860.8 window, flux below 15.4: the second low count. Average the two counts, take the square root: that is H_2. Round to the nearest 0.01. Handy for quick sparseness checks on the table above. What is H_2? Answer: 2.00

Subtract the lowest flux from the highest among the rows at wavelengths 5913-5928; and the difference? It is 3.4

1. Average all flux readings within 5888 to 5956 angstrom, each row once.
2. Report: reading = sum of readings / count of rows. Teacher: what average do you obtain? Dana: 15.5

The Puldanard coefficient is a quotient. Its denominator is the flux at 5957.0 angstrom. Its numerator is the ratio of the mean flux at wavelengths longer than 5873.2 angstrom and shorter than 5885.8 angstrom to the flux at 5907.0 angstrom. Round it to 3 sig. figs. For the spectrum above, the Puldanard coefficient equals 0.0634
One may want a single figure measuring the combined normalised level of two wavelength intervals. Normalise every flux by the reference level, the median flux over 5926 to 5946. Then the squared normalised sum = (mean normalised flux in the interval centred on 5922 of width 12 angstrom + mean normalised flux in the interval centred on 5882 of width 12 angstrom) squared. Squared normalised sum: 3.65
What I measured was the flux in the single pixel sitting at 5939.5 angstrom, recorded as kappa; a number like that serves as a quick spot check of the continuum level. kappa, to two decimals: 16.52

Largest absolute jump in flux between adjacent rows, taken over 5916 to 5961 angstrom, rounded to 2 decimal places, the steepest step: 3.41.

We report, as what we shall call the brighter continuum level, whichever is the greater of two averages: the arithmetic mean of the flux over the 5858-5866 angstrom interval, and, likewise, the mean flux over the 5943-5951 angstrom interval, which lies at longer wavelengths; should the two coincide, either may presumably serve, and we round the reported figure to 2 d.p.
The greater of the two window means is 16.28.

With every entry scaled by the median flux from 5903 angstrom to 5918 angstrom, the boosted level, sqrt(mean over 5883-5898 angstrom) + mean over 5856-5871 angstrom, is 1.97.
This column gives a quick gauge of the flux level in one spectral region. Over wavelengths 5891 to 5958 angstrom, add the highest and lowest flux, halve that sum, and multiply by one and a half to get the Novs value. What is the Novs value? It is 22.8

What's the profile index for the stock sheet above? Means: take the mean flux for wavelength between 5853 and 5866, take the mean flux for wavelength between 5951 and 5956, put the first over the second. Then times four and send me 4.18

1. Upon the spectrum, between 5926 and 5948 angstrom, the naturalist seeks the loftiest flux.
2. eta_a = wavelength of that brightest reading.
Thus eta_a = 5944.5 angstrom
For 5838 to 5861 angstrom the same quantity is 5854.5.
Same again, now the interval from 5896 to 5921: 5912.0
